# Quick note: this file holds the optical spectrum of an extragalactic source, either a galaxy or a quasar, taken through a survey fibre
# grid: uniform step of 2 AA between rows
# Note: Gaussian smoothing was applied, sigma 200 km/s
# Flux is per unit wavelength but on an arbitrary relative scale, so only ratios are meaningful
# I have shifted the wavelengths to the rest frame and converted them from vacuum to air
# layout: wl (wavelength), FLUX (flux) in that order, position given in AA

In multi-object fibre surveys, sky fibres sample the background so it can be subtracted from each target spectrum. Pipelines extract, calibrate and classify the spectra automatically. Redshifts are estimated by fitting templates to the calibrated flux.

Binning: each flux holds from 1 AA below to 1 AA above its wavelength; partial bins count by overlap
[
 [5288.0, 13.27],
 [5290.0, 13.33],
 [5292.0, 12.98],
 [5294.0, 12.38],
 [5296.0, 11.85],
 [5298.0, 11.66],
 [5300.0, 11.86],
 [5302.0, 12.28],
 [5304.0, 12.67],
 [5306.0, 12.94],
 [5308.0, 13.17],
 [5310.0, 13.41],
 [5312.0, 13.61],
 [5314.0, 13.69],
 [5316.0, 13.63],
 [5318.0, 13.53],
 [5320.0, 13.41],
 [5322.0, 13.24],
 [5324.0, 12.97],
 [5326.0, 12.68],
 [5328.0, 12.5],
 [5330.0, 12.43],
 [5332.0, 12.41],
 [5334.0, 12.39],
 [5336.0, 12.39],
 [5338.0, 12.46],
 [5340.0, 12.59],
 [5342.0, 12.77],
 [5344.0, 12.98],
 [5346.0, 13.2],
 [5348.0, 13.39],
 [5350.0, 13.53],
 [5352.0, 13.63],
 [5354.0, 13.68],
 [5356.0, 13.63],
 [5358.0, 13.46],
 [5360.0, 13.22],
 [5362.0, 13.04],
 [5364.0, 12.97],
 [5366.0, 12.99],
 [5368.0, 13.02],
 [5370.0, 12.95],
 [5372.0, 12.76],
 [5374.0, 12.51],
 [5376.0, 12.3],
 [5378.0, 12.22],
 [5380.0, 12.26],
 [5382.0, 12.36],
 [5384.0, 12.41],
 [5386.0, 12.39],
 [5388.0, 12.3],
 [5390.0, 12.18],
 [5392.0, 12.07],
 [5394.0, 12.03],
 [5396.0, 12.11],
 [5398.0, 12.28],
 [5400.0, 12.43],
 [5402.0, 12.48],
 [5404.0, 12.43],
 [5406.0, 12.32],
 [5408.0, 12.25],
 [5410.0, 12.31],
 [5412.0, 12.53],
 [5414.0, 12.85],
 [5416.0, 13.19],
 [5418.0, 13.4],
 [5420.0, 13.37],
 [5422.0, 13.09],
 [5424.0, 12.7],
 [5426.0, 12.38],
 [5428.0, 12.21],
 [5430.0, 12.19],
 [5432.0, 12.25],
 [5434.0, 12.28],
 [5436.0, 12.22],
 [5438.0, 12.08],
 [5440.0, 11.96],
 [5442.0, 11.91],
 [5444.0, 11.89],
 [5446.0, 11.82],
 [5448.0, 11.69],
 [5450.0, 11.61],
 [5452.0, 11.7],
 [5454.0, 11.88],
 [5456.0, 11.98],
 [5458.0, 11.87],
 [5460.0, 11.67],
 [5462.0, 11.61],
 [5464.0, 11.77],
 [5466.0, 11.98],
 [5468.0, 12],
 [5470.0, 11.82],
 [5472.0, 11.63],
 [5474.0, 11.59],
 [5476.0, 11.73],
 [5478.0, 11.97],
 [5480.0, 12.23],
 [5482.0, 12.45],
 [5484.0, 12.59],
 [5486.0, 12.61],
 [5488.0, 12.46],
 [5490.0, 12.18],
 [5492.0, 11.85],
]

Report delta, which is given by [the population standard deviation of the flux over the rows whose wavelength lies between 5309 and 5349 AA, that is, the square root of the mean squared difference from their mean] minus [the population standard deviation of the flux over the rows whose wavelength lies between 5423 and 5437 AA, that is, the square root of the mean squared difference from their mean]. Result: 0.30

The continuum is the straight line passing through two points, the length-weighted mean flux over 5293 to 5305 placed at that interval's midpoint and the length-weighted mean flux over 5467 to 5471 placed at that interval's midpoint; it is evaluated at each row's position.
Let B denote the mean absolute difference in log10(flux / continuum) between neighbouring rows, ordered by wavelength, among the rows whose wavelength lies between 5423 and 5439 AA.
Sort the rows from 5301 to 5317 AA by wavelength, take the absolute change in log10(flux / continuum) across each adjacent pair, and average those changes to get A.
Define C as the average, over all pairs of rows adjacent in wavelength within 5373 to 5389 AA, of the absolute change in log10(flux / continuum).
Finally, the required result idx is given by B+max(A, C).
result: 0.011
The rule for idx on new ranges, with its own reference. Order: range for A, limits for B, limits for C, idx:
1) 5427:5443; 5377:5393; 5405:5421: 0.009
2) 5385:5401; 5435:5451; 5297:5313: 0.013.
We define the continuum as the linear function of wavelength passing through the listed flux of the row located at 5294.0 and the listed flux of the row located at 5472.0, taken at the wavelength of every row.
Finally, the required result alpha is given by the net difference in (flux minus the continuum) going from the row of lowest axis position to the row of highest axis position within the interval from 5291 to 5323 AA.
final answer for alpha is 0.4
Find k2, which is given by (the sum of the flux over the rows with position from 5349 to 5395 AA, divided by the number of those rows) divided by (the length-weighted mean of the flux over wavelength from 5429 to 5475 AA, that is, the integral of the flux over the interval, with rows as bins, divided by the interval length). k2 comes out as 1.08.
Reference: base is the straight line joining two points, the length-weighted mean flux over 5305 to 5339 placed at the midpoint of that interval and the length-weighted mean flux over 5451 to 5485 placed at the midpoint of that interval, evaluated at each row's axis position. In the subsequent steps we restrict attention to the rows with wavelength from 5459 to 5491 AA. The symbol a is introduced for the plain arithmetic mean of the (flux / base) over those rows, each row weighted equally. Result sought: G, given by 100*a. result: 101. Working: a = 1.014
